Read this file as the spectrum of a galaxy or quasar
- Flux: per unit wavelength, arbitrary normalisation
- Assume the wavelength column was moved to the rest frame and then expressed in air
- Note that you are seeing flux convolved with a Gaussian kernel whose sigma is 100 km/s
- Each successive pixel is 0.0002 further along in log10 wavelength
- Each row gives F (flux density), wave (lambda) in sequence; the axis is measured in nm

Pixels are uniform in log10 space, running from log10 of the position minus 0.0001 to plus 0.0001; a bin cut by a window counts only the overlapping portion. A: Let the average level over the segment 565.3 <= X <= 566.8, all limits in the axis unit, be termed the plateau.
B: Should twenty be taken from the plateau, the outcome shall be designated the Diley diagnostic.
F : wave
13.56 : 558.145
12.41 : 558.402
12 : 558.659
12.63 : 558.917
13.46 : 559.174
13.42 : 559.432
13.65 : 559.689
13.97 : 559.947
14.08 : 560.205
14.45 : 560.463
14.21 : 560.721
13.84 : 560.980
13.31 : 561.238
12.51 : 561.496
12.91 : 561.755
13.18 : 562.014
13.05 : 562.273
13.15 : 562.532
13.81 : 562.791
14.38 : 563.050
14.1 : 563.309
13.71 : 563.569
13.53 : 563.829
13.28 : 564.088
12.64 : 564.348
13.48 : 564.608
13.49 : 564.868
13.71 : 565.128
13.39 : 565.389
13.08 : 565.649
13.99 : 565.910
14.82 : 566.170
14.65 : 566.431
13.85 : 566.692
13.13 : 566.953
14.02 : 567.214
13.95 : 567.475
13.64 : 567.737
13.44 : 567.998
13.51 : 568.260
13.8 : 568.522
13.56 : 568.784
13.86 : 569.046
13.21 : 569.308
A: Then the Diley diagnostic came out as -6.0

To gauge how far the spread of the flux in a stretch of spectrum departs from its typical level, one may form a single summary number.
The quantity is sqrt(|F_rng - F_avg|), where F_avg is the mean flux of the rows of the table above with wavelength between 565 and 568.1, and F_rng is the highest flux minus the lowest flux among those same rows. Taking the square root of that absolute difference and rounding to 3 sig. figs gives 3.47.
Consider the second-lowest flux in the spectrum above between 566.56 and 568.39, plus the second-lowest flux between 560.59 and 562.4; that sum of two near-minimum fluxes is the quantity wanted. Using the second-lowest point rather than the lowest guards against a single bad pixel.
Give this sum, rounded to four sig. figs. 26.35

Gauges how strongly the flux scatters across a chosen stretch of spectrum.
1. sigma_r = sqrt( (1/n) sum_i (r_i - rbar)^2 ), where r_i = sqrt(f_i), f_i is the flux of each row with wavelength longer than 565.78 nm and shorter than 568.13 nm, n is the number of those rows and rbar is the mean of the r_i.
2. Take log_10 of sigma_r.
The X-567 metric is -1.17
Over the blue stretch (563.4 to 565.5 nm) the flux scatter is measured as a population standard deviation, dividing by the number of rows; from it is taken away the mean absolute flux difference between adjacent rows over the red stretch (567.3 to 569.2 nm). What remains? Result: 0.08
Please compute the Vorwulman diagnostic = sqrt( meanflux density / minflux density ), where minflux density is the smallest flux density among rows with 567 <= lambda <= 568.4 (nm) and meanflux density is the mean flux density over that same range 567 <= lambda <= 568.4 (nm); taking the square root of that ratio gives 1.01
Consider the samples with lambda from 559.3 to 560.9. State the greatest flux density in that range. 14.45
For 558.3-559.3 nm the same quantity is 13.46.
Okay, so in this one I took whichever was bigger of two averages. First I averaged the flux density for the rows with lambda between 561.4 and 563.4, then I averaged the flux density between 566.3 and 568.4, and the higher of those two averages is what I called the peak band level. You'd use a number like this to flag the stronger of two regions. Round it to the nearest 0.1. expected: 13.8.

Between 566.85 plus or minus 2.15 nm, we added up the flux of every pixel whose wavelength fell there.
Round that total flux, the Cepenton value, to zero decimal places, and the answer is 220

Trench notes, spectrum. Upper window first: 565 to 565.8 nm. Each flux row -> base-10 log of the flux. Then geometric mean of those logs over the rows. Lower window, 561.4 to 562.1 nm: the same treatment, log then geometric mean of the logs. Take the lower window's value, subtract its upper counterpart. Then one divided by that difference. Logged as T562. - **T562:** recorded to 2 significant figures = -57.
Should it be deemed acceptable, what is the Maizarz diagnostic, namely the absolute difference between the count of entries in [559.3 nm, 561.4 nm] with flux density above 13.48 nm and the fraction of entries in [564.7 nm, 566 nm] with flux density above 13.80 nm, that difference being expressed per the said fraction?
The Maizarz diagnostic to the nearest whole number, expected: 29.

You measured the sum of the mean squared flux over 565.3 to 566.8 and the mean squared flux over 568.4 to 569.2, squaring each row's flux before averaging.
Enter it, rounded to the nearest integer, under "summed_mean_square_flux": 384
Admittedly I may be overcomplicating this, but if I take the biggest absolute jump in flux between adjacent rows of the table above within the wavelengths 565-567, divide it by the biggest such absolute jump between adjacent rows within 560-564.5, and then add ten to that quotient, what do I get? 11.1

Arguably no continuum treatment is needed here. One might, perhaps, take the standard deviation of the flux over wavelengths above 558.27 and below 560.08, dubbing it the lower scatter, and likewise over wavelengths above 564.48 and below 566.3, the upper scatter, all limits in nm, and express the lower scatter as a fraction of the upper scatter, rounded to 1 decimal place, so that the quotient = 1.3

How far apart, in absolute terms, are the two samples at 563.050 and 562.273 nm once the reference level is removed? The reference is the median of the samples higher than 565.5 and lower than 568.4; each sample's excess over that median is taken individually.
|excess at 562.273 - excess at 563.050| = 1.3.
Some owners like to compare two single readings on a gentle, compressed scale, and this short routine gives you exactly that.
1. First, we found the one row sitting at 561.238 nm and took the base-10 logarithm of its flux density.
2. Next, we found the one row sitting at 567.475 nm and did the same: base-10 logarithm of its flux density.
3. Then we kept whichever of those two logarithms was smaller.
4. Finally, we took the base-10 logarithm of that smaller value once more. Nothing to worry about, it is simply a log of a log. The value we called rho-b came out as 0.051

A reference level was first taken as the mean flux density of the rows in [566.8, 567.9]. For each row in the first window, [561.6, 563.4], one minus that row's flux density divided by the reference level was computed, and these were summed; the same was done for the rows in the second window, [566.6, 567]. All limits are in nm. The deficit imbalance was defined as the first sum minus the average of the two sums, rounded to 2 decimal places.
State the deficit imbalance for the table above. 0.03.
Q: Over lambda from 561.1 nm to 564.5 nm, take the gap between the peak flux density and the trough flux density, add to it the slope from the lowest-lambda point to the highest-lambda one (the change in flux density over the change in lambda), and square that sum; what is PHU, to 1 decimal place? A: 2.7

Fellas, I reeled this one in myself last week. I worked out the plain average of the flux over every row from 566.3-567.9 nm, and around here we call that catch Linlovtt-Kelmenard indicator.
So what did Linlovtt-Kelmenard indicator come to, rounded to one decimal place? 13.9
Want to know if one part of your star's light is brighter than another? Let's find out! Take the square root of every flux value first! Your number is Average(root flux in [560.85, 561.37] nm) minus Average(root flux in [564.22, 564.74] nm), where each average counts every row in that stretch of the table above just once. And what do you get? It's 0.07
